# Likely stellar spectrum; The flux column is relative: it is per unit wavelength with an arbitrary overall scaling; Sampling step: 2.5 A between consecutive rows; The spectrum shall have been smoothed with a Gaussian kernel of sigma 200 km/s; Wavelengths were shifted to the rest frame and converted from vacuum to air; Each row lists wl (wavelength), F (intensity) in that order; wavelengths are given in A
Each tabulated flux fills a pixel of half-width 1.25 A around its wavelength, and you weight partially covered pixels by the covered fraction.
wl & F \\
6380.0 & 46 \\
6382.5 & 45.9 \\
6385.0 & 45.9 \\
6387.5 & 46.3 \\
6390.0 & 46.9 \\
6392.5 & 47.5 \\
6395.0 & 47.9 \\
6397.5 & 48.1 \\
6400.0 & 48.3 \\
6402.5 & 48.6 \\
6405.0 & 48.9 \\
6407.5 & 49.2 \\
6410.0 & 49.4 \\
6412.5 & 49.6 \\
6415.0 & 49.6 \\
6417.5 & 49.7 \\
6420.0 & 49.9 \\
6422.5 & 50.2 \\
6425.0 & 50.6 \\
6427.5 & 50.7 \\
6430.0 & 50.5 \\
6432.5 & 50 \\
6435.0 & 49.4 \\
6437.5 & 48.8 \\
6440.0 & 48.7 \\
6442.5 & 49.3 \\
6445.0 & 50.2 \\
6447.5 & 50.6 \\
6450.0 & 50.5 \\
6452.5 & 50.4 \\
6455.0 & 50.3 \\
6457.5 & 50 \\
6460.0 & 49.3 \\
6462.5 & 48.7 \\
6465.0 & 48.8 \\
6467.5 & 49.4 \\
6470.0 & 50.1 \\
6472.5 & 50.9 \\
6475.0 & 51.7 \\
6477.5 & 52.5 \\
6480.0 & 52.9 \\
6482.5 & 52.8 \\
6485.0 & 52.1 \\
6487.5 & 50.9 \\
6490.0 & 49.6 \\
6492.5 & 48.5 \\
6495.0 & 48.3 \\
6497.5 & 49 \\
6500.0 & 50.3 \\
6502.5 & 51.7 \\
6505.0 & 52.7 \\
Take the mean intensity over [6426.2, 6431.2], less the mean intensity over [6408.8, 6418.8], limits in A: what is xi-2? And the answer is 1.0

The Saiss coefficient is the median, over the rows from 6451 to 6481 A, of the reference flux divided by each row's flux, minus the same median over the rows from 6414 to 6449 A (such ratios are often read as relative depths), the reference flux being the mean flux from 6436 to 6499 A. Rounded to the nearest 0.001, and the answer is -0.005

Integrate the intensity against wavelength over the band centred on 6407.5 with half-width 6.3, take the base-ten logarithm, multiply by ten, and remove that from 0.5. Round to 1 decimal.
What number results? -27.4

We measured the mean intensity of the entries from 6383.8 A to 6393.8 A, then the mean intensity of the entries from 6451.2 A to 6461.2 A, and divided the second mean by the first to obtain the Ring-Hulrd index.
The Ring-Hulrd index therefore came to 1.07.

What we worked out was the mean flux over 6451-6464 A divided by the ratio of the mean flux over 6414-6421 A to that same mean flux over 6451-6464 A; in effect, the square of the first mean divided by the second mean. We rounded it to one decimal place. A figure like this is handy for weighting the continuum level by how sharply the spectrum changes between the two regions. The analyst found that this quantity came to 49.7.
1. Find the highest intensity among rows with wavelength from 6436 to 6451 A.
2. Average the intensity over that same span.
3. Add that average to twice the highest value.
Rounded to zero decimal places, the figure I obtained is 151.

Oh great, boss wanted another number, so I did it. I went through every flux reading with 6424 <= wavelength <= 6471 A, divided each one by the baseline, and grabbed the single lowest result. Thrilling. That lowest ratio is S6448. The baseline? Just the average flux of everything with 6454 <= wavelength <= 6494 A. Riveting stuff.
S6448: 0.964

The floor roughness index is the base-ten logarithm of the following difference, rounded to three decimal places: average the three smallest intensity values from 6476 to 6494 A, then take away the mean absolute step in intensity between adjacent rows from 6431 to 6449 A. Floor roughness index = 1.691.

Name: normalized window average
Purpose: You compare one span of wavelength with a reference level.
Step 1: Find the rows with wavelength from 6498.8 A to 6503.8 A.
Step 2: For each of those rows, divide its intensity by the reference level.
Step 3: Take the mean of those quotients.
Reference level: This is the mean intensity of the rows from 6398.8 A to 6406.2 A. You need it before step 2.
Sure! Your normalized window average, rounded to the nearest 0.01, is 1.05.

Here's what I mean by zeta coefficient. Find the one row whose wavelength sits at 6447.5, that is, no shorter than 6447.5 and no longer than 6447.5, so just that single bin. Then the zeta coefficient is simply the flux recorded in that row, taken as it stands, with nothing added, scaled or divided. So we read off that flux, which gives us 50.6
